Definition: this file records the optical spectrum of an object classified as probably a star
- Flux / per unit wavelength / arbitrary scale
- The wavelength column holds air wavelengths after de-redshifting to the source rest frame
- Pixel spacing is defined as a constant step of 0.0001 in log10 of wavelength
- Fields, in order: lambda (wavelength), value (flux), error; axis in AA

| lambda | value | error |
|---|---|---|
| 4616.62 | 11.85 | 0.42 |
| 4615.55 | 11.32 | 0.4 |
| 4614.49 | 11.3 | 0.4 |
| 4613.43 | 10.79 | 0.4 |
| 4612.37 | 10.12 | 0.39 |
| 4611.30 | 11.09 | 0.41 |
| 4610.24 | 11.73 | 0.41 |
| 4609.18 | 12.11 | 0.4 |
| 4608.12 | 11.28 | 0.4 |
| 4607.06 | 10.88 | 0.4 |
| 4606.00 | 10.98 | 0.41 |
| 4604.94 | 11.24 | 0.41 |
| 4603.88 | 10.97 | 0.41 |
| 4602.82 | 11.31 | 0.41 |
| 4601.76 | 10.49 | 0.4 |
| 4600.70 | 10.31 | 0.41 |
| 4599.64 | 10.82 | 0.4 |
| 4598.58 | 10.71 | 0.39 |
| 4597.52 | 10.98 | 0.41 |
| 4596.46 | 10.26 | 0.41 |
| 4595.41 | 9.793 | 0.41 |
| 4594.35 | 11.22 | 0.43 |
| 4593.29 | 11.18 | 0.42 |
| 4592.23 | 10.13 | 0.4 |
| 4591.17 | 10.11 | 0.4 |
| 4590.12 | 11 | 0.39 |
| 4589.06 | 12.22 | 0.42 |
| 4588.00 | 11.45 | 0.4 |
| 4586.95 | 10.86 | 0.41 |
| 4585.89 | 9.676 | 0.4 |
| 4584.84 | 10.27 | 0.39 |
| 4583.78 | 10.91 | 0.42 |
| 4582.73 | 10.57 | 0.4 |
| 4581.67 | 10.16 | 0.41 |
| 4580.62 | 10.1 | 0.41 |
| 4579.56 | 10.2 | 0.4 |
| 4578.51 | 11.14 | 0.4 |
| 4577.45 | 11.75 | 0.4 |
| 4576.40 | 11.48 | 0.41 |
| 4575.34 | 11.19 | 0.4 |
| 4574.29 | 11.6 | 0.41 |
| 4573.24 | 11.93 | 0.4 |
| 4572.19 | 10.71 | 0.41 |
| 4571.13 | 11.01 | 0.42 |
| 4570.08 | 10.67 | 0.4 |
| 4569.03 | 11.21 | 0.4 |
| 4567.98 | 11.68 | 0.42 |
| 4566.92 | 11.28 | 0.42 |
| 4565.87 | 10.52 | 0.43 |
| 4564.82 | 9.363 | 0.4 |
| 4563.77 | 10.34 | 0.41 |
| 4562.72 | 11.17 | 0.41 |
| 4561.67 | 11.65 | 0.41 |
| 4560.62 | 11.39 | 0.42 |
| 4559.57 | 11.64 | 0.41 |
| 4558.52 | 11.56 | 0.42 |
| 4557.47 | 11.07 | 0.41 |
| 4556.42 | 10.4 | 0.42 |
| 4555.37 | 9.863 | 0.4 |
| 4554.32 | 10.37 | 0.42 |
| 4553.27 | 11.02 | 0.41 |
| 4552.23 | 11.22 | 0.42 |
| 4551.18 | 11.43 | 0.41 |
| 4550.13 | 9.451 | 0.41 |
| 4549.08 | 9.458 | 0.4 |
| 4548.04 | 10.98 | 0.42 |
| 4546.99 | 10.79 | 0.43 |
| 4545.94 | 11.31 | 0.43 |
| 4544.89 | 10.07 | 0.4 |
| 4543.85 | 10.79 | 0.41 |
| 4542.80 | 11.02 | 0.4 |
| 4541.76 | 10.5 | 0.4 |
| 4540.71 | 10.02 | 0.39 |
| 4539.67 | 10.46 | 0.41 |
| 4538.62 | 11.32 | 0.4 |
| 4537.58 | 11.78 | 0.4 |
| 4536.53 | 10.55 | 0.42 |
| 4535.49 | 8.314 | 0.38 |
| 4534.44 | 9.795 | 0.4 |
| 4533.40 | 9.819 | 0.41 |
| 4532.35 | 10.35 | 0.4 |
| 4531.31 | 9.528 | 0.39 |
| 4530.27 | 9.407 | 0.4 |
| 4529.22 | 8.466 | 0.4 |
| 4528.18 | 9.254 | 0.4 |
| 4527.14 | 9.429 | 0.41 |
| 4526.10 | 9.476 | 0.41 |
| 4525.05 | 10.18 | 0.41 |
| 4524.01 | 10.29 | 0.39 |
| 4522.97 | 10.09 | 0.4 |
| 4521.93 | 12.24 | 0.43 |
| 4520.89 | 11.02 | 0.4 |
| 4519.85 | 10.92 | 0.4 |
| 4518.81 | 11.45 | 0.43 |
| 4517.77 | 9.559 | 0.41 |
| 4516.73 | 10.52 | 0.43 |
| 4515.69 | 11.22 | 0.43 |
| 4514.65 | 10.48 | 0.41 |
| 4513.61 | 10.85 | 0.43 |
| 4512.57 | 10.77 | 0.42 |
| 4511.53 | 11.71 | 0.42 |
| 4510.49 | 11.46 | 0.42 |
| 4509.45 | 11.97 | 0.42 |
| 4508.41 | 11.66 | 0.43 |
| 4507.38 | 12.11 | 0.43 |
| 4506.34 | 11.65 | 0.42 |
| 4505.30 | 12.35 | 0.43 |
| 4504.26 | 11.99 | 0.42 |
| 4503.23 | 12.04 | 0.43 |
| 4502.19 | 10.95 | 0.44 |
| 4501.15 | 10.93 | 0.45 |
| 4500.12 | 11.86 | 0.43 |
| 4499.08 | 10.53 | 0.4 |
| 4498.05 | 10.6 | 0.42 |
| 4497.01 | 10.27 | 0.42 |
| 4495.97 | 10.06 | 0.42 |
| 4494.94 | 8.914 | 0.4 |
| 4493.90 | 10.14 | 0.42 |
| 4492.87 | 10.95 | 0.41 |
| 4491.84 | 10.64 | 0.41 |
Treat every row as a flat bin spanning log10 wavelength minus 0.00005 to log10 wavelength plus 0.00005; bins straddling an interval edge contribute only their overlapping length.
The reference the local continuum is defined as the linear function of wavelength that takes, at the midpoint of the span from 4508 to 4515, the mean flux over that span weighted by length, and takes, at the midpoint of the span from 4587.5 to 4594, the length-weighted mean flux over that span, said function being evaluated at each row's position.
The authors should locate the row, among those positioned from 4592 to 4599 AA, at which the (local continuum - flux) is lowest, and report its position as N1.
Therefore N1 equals 4594.35 AA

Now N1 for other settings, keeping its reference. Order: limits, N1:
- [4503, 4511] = 4505.30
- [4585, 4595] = 4589.06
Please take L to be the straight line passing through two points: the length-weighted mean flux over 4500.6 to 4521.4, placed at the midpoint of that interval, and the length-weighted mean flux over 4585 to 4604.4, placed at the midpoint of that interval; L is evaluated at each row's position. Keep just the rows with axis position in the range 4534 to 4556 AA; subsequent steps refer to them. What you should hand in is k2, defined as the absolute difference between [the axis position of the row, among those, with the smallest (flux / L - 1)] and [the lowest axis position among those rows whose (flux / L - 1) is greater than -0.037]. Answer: 2.1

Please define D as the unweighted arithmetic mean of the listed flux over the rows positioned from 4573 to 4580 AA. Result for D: 11.3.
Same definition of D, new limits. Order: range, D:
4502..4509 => 11.8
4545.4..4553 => 10.7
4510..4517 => 11.0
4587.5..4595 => 11.0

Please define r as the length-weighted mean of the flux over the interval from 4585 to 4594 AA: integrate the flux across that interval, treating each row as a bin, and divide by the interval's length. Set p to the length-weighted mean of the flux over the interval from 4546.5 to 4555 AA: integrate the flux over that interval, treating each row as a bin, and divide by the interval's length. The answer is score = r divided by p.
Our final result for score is 1.02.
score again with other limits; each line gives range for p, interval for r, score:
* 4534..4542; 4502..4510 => 1.15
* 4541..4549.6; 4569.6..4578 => 1.06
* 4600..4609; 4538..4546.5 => 0.97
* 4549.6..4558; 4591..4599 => 1.00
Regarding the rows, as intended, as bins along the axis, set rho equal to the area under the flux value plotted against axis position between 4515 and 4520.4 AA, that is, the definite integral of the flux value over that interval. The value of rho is 57.9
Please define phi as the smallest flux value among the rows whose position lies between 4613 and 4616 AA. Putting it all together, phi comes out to 10.79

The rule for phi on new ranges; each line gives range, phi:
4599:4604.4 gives 10.31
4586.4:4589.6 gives 10.86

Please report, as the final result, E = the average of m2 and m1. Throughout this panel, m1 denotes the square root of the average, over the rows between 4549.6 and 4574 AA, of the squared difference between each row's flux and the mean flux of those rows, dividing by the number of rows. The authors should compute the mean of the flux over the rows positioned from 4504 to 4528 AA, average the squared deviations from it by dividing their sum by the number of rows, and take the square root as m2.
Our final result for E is 0.78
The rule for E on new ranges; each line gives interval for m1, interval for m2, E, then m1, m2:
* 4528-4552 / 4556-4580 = 0.75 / 0.90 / 0.60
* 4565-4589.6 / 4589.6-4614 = 0.59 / 0.64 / 0.54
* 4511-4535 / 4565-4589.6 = 0.76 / 0.88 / 0.64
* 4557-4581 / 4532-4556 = 0.70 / 0.62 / 0.78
